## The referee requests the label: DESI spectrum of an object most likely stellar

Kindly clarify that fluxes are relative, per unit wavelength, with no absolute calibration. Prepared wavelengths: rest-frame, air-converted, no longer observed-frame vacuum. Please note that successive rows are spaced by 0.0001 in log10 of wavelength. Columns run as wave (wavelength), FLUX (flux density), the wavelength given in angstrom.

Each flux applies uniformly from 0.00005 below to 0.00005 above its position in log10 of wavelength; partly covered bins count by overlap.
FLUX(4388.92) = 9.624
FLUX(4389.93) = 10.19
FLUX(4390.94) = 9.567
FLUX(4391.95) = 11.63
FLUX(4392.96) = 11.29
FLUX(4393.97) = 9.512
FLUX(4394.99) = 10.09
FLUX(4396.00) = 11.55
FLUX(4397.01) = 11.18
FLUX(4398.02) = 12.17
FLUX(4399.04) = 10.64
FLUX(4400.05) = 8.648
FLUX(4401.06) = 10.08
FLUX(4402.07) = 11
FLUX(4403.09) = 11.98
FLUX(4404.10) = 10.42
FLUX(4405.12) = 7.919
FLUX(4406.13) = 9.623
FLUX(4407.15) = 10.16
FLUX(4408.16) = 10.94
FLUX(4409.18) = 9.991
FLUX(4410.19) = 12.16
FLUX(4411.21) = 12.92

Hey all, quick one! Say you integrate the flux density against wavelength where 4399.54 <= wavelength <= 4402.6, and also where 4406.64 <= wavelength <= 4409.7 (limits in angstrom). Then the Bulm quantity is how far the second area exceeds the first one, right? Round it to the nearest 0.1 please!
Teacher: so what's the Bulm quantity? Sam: 1.4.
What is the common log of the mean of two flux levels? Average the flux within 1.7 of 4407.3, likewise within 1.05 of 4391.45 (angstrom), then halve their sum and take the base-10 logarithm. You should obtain 1.02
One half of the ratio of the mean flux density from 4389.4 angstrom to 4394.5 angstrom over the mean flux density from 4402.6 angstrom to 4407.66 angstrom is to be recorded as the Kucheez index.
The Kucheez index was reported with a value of 0.52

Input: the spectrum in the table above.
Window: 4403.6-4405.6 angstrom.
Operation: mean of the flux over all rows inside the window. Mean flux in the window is 9.2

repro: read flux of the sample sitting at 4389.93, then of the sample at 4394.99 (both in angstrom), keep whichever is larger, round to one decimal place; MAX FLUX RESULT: 10.2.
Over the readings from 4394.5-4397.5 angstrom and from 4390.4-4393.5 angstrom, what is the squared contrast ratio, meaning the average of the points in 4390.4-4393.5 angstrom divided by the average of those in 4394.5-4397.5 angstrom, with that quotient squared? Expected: 0.98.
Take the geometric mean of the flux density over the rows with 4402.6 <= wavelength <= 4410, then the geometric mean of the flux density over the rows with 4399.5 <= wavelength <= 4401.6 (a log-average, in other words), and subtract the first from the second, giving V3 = -0.7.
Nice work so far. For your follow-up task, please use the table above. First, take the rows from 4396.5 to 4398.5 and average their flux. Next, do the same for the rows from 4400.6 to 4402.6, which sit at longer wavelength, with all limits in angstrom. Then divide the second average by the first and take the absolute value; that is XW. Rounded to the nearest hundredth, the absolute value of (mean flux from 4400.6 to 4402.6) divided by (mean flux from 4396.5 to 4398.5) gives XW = 0.90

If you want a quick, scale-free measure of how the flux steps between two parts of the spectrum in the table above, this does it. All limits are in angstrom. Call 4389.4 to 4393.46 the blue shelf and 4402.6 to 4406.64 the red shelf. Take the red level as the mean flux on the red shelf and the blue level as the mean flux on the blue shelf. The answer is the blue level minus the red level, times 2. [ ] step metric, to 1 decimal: 1.4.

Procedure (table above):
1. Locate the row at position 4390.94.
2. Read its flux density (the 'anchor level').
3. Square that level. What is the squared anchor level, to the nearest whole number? 92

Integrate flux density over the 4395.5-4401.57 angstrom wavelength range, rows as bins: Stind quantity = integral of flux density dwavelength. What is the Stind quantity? 65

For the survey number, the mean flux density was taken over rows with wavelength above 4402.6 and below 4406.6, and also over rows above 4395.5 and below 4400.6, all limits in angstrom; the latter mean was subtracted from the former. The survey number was -0.85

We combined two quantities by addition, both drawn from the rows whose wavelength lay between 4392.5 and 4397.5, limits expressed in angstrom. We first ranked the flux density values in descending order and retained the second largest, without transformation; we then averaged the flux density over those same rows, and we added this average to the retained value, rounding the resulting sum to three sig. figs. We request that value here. 22.0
